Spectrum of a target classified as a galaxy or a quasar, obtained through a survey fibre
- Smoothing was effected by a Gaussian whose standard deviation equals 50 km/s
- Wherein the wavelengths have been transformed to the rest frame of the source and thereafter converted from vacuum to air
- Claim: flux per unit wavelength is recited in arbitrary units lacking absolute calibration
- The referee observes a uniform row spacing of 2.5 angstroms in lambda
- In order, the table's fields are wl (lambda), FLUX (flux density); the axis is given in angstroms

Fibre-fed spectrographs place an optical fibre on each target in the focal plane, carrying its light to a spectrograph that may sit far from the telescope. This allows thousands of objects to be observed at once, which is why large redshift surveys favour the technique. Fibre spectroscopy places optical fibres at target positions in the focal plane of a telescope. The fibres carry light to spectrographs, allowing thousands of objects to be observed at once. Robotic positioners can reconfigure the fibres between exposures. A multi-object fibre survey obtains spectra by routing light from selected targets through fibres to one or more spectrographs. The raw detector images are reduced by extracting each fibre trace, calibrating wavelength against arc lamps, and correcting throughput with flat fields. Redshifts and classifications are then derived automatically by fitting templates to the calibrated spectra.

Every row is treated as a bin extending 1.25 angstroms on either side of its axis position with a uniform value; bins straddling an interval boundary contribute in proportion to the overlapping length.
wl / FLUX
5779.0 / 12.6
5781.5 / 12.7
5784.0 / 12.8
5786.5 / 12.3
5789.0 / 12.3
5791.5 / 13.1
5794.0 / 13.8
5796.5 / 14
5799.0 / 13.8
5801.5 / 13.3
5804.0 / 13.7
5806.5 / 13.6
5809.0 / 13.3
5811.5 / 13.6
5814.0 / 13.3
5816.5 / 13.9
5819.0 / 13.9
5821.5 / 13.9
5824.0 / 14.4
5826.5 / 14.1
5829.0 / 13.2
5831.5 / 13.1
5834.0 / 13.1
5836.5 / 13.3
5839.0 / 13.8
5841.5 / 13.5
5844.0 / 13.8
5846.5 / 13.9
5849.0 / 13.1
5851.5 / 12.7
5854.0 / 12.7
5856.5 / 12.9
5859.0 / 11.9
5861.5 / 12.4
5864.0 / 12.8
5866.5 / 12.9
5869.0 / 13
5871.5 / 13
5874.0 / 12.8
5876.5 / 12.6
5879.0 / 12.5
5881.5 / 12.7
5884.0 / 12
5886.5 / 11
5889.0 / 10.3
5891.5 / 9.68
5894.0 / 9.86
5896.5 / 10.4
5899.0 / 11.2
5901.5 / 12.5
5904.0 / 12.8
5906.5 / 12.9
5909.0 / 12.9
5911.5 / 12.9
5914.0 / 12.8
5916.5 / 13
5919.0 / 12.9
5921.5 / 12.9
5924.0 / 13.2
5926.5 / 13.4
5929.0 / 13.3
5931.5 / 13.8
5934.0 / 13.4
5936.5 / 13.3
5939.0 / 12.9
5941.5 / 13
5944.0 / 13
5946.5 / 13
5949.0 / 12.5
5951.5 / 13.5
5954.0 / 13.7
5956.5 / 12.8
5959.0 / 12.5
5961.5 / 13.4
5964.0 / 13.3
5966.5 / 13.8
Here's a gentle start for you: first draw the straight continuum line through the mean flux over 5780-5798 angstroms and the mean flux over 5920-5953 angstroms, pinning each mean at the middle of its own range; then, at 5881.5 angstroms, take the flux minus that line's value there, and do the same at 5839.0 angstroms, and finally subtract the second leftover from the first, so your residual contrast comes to -1.1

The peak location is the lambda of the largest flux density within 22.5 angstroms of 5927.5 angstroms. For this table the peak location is 5931.5 angstroms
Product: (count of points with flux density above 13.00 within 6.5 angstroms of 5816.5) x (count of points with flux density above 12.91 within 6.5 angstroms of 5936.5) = 20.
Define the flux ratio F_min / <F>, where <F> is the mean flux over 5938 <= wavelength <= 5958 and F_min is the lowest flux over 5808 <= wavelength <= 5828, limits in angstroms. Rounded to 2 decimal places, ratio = 1.02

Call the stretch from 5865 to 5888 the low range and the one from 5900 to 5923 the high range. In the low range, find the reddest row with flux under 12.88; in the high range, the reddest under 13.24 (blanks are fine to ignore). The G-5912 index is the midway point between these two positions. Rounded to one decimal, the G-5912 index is 5904.0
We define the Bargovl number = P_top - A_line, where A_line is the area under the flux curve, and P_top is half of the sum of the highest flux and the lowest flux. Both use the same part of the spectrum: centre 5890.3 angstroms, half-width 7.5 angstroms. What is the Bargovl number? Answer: -147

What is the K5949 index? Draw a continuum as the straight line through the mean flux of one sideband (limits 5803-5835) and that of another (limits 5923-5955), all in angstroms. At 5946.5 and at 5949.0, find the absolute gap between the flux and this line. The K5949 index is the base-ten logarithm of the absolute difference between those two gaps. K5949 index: -0.31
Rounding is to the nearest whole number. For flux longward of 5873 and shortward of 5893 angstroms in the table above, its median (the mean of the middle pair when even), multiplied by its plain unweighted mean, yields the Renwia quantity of 143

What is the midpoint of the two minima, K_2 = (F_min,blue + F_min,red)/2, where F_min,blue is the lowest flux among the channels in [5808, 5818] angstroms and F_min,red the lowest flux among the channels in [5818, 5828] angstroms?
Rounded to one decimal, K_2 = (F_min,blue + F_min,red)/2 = 13.6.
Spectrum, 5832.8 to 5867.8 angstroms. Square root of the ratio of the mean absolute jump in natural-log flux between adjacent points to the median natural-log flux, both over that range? 0.105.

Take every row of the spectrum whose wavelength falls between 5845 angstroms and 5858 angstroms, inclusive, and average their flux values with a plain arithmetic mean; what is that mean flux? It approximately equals 13.1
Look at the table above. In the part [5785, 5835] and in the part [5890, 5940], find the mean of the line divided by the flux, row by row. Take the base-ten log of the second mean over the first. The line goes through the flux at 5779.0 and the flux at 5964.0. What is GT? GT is 0.05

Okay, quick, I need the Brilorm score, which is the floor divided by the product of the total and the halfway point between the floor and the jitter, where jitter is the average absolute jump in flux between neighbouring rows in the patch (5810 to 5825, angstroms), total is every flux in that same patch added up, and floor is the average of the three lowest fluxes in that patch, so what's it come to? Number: 0.0236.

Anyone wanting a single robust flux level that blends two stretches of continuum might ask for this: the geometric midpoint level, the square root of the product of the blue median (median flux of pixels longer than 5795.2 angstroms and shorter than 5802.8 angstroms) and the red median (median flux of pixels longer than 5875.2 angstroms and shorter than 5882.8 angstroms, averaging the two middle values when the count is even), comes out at 13.2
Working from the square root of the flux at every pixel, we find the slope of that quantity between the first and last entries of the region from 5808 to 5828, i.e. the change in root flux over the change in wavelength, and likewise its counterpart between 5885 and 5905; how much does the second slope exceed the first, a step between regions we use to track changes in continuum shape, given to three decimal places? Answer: 0.009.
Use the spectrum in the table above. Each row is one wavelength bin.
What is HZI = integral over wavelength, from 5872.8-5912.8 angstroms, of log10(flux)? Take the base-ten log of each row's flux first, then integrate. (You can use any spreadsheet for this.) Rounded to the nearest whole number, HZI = 43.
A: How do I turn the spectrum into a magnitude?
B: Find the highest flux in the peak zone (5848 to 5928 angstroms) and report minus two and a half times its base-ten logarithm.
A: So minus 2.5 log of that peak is -2.82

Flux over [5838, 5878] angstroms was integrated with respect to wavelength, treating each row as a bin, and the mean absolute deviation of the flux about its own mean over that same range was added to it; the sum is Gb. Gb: 520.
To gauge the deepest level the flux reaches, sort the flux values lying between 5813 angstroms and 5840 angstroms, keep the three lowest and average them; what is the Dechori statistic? 13.1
